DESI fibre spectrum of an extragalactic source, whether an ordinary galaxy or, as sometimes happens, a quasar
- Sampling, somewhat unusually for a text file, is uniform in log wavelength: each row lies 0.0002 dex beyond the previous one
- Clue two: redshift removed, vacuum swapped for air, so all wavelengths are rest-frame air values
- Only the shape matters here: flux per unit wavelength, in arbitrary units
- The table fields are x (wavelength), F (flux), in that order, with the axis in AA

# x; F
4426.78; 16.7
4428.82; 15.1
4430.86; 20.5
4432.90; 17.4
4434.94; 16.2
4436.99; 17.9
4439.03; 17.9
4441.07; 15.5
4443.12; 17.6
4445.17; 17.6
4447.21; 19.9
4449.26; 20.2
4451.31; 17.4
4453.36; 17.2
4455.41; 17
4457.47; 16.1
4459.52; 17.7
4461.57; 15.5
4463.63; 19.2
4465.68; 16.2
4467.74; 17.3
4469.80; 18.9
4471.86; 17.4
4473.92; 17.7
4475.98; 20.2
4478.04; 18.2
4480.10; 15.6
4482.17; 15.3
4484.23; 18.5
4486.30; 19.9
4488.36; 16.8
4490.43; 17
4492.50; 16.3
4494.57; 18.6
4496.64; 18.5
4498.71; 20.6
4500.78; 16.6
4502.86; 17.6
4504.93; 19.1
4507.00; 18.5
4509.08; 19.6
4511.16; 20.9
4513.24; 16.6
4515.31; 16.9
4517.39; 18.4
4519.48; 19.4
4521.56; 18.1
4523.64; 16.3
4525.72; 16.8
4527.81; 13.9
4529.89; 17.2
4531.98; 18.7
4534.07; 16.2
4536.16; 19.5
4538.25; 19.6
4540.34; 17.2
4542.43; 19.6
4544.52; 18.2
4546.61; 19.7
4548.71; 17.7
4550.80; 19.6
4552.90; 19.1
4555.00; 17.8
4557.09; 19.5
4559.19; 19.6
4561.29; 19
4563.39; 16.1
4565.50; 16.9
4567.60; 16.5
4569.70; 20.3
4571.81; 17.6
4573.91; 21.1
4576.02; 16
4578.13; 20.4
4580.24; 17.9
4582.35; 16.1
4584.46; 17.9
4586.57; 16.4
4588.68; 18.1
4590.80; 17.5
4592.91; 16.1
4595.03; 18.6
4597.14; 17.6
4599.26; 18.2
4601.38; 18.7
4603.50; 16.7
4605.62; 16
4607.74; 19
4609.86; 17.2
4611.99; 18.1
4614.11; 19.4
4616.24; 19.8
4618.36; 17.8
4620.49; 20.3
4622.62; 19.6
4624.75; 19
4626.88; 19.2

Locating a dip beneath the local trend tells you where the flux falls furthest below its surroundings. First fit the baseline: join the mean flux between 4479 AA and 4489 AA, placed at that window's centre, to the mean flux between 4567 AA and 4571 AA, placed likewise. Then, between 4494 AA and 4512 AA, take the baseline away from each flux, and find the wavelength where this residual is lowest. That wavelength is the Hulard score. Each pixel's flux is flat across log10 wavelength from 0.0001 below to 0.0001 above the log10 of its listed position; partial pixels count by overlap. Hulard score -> 4500.78 AA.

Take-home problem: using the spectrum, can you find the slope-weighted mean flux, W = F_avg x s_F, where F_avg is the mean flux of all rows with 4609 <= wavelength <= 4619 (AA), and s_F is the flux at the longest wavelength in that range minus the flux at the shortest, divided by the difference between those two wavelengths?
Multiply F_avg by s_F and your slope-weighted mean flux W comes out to 1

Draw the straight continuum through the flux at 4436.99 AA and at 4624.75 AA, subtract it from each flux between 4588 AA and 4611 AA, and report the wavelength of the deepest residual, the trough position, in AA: 4605.62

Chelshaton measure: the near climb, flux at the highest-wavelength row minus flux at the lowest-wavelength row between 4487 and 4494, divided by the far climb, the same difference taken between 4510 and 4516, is 0.1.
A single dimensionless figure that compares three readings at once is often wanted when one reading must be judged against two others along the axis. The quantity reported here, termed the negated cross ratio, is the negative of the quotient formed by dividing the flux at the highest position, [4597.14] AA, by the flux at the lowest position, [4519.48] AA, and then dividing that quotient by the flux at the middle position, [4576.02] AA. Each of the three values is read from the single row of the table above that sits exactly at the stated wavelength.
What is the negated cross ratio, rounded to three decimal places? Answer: -0.057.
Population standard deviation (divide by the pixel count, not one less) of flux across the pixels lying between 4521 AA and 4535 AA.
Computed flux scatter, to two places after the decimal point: 1.44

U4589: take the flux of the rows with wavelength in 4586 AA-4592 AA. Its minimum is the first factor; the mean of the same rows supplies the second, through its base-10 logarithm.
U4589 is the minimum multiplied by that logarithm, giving 20.3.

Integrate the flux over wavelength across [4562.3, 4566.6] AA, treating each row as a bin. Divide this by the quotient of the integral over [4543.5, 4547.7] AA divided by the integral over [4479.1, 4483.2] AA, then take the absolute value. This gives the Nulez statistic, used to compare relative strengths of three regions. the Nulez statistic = 56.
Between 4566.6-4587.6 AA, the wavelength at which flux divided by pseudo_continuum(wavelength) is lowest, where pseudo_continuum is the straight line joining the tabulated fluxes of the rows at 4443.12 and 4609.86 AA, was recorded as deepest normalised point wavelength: 4576.02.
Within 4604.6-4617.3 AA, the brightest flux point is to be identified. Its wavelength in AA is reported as 4616.24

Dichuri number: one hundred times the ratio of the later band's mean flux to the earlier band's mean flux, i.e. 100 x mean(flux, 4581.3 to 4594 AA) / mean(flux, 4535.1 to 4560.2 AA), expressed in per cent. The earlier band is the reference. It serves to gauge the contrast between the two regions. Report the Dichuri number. 90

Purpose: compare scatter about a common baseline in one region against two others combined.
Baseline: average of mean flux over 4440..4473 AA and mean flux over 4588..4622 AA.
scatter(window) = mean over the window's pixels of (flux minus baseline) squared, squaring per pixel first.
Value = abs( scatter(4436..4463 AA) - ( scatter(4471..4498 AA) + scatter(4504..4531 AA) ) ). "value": 3.2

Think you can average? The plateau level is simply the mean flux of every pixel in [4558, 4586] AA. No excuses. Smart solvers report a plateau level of 18.1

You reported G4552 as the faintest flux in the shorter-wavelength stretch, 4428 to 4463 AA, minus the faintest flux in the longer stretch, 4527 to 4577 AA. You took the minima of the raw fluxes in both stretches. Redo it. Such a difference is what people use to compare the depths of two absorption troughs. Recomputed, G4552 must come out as 1.2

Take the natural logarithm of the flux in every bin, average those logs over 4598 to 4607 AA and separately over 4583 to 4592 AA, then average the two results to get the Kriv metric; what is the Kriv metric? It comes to 2.86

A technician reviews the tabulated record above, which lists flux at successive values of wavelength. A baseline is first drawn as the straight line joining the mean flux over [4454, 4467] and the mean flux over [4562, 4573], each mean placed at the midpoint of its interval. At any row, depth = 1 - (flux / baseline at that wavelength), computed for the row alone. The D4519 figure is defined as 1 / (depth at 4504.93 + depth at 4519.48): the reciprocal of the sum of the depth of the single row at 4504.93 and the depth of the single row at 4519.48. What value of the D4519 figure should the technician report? -4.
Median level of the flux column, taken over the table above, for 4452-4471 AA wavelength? 17.2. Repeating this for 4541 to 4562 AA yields 19.3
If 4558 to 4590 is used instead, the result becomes 17.9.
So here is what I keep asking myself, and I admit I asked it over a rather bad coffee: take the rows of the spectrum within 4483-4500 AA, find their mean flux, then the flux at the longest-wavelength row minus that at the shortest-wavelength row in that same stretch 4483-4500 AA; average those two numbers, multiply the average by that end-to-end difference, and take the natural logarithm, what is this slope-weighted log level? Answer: 3.1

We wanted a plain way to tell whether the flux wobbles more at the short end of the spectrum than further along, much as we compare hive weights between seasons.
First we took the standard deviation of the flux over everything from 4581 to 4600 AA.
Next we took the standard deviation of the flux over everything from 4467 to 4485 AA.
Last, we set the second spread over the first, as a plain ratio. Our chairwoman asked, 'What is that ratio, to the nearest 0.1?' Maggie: 1.6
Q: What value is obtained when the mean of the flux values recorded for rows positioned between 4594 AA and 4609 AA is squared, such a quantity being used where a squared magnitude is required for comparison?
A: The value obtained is 318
